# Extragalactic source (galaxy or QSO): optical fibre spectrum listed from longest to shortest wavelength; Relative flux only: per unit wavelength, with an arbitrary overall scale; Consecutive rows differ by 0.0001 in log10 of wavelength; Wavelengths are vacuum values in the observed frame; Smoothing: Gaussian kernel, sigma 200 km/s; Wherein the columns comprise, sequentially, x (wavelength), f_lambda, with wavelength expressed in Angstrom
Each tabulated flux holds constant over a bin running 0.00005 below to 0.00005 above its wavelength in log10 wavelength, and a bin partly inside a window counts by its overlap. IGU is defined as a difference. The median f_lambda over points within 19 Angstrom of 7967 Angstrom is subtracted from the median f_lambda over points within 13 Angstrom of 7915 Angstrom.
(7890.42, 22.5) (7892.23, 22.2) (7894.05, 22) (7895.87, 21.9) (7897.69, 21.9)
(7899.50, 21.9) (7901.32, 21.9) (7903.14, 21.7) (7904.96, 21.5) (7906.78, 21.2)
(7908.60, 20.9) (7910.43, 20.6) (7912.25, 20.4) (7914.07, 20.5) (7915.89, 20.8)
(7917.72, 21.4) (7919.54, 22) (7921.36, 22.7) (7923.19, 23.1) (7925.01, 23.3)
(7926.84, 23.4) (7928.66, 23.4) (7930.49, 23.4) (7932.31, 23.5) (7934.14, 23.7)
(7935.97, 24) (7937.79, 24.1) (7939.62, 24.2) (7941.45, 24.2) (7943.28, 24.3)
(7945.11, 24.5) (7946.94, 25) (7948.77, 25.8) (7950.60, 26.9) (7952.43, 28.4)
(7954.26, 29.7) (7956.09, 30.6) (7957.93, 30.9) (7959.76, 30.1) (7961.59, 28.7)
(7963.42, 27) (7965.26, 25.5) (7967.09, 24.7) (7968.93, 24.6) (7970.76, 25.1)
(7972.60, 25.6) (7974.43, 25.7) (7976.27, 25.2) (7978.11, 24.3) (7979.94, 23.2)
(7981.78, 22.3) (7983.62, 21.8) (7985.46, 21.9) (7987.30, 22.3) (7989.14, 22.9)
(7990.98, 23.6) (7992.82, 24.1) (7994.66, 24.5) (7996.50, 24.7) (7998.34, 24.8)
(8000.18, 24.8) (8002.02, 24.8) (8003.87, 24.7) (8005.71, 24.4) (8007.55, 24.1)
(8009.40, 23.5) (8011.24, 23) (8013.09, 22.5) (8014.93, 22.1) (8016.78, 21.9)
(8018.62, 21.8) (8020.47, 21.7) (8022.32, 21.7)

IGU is -4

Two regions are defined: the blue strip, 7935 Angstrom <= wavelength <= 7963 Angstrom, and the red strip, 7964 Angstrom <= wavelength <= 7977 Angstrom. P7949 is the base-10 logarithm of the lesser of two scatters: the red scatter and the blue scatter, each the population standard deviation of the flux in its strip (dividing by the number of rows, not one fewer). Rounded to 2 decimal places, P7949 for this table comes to -0.40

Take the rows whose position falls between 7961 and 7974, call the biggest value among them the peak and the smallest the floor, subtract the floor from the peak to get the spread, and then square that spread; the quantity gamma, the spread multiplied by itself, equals 17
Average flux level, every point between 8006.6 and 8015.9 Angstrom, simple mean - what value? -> 23.0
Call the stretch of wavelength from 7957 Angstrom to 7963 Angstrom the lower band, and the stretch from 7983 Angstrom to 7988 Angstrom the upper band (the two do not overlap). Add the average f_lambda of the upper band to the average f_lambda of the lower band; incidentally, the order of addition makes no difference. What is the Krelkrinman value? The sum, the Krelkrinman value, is 52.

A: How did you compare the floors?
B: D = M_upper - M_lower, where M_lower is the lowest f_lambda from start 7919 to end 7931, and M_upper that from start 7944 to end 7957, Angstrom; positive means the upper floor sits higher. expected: 2.5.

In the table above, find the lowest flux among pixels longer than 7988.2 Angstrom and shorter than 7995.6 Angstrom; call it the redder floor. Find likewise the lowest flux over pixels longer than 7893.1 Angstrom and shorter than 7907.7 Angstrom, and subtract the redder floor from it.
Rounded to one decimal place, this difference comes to -1.7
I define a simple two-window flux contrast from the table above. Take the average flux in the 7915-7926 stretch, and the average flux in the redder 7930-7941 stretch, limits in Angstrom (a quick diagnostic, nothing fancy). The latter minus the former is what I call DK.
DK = 1.6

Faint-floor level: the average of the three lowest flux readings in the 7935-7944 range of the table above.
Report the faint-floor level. 24.1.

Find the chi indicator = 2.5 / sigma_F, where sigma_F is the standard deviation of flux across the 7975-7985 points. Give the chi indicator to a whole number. 2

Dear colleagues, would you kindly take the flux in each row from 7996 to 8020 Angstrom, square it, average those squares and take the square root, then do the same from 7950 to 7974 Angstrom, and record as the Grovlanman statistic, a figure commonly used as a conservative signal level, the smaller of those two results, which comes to 23.7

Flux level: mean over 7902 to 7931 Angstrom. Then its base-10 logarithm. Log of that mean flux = 1.34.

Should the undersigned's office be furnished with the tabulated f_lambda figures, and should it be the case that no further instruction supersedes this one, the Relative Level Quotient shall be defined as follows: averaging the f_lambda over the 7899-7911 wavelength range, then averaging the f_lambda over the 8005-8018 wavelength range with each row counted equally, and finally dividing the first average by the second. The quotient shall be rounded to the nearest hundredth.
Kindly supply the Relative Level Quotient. 0.93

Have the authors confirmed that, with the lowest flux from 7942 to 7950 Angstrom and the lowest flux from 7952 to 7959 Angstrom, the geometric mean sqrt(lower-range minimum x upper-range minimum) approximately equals 26.3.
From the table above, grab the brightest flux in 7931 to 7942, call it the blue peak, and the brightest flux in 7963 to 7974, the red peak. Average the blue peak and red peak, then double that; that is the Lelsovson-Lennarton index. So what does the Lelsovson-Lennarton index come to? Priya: 51.2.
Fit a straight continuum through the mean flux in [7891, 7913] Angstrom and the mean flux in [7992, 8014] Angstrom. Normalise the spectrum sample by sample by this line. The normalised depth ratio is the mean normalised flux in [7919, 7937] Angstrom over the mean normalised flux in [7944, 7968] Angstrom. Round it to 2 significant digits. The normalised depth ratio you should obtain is 0.87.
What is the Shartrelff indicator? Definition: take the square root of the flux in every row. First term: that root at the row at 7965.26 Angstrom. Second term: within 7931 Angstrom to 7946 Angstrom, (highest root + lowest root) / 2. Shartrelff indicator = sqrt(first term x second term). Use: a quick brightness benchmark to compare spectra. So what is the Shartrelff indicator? 4.97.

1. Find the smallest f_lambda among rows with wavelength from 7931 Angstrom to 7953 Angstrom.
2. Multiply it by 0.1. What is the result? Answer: 2.35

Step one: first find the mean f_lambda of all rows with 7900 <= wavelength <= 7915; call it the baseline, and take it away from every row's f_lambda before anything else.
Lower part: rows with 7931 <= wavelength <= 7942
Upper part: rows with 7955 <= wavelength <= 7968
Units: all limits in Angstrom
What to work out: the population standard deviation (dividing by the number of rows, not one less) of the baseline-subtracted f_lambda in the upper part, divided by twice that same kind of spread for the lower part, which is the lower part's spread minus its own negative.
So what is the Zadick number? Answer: 4.4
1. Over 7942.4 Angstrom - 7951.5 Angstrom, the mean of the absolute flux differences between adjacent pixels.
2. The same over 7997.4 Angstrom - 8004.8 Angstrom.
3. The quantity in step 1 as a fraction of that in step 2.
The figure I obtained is 19.5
